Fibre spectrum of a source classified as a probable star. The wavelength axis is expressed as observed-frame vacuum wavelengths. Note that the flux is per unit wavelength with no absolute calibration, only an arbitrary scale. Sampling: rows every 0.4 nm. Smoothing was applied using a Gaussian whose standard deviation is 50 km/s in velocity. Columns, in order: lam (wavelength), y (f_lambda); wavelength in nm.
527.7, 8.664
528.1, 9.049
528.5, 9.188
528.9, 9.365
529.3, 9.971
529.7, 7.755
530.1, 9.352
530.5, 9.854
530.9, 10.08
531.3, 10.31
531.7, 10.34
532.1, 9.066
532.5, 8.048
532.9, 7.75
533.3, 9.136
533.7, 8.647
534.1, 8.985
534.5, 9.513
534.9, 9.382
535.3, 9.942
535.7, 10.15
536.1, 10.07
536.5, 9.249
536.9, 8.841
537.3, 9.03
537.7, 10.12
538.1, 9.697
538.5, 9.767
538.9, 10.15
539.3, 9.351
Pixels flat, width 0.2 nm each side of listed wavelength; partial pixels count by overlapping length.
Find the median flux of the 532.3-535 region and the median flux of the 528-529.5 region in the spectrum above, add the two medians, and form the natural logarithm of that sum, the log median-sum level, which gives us 2.90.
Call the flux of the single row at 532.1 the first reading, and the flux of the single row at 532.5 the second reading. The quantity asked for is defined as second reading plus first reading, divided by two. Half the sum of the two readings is 8.6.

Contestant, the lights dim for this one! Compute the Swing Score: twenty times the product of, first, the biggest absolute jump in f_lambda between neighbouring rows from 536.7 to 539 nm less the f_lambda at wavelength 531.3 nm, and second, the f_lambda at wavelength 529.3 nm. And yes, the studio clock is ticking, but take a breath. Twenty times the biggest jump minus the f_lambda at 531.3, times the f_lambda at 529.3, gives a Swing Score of -1839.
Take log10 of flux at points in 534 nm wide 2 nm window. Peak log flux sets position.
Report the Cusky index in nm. 534.5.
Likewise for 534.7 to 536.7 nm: 535.7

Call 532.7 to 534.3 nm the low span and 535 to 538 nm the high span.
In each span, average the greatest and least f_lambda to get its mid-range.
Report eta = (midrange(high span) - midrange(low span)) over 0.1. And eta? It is 11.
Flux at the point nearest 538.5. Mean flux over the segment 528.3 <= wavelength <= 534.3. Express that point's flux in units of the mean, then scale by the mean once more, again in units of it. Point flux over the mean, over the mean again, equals 0.1157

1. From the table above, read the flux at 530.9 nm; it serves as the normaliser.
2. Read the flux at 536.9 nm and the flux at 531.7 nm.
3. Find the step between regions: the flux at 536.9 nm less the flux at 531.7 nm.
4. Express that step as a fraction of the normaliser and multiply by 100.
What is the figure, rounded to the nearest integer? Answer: -15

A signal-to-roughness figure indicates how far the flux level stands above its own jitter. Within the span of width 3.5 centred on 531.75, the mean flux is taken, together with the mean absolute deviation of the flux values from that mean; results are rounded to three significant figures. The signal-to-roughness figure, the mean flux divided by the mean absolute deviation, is 12.7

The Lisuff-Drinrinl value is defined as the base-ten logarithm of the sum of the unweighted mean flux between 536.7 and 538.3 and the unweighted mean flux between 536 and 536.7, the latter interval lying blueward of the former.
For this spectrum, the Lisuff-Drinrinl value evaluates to 1.28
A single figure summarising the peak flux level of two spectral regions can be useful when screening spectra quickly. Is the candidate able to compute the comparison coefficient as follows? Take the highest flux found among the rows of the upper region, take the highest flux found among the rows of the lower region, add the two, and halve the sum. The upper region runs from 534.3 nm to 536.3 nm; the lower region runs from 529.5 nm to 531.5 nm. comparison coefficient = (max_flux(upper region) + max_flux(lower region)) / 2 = 10.23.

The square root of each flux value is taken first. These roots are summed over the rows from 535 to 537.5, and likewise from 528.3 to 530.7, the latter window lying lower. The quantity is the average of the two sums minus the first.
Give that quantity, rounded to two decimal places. -0.15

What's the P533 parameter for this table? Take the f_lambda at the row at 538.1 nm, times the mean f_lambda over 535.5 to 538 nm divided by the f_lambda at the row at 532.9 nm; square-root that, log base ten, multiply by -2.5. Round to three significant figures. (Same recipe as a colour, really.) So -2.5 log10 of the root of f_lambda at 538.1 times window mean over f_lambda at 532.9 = -1.35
